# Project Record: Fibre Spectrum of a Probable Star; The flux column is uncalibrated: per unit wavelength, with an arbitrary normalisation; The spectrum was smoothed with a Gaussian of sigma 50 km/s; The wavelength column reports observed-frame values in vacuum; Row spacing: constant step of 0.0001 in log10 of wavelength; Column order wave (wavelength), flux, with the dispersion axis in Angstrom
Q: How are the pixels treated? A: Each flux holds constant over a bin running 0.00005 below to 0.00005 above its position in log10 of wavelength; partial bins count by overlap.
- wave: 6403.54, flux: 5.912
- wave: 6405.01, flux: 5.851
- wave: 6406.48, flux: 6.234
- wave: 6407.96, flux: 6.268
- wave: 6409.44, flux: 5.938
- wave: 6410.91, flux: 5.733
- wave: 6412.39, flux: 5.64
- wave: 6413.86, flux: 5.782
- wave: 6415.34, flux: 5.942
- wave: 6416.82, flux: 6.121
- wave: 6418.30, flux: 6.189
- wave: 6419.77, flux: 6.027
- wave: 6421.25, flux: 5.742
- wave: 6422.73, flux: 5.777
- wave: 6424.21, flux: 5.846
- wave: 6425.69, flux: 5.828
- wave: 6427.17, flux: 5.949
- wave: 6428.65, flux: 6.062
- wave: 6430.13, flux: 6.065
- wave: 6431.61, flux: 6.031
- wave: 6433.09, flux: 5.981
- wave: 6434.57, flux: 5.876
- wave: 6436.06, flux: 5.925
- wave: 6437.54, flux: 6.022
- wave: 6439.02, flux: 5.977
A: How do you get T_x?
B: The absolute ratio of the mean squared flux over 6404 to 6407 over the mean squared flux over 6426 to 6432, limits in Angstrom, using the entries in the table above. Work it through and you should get 1.01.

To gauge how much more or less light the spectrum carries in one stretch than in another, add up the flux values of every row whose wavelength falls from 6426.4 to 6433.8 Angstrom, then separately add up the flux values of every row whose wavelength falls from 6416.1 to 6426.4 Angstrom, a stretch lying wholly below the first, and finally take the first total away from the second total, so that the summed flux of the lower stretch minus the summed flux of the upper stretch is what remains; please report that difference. 11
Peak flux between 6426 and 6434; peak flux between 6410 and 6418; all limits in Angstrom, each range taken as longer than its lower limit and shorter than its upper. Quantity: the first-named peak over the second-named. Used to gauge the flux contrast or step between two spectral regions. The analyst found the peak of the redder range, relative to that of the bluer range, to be 0.99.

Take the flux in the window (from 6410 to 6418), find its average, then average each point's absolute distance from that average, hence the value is 0.150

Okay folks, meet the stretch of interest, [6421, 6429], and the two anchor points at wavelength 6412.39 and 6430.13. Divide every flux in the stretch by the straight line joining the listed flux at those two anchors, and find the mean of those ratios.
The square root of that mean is 0.99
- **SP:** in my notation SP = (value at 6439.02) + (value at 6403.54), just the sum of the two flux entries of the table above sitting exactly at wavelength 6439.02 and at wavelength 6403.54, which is 11.89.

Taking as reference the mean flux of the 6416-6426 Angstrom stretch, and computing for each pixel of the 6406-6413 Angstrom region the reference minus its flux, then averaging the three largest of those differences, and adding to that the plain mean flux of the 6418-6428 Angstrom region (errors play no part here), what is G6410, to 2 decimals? 6.07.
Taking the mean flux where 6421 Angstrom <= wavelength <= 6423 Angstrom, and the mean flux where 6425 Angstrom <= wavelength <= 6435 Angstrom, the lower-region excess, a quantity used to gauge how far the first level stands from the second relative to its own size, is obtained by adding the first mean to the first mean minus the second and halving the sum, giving 2.77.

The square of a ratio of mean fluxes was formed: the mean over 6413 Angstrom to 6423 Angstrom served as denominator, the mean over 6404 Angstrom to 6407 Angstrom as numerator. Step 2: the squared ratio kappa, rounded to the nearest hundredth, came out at 1.03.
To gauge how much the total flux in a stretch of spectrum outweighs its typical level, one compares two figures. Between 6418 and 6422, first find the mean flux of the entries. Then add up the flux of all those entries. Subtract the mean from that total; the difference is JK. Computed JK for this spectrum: 12.0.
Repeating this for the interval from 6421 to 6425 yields 11.6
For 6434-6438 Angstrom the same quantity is 11.9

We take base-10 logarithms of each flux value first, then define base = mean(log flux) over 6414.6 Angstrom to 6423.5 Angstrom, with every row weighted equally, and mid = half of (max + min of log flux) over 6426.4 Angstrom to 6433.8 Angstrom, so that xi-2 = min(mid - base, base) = 0.003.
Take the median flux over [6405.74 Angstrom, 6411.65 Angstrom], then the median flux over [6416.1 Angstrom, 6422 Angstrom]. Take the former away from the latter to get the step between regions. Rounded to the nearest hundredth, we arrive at -0.01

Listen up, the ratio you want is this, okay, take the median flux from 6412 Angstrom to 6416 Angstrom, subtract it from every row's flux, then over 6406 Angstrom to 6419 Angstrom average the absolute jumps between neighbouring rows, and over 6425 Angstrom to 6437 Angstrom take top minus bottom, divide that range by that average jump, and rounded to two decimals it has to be 1.57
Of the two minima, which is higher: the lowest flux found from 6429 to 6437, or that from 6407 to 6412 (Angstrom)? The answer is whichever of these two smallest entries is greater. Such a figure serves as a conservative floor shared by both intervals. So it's 5.88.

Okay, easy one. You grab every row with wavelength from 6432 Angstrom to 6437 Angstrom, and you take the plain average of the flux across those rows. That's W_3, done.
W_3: 5.93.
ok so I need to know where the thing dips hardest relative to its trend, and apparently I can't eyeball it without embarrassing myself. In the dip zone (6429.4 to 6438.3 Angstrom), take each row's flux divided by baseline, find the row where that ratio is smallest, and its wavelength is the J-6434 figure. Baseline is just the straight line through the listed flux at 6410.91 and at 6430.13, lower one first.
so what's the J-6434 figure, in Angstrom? 6434.57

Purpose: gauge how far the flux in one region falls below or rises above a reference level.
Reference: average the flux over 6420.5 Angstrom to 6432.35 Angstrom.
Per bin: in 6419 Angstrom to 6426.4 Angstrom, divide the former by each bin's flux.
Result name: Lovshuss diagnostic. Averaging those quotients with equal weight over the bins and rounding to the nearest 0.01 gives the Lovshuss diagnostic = 1.01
